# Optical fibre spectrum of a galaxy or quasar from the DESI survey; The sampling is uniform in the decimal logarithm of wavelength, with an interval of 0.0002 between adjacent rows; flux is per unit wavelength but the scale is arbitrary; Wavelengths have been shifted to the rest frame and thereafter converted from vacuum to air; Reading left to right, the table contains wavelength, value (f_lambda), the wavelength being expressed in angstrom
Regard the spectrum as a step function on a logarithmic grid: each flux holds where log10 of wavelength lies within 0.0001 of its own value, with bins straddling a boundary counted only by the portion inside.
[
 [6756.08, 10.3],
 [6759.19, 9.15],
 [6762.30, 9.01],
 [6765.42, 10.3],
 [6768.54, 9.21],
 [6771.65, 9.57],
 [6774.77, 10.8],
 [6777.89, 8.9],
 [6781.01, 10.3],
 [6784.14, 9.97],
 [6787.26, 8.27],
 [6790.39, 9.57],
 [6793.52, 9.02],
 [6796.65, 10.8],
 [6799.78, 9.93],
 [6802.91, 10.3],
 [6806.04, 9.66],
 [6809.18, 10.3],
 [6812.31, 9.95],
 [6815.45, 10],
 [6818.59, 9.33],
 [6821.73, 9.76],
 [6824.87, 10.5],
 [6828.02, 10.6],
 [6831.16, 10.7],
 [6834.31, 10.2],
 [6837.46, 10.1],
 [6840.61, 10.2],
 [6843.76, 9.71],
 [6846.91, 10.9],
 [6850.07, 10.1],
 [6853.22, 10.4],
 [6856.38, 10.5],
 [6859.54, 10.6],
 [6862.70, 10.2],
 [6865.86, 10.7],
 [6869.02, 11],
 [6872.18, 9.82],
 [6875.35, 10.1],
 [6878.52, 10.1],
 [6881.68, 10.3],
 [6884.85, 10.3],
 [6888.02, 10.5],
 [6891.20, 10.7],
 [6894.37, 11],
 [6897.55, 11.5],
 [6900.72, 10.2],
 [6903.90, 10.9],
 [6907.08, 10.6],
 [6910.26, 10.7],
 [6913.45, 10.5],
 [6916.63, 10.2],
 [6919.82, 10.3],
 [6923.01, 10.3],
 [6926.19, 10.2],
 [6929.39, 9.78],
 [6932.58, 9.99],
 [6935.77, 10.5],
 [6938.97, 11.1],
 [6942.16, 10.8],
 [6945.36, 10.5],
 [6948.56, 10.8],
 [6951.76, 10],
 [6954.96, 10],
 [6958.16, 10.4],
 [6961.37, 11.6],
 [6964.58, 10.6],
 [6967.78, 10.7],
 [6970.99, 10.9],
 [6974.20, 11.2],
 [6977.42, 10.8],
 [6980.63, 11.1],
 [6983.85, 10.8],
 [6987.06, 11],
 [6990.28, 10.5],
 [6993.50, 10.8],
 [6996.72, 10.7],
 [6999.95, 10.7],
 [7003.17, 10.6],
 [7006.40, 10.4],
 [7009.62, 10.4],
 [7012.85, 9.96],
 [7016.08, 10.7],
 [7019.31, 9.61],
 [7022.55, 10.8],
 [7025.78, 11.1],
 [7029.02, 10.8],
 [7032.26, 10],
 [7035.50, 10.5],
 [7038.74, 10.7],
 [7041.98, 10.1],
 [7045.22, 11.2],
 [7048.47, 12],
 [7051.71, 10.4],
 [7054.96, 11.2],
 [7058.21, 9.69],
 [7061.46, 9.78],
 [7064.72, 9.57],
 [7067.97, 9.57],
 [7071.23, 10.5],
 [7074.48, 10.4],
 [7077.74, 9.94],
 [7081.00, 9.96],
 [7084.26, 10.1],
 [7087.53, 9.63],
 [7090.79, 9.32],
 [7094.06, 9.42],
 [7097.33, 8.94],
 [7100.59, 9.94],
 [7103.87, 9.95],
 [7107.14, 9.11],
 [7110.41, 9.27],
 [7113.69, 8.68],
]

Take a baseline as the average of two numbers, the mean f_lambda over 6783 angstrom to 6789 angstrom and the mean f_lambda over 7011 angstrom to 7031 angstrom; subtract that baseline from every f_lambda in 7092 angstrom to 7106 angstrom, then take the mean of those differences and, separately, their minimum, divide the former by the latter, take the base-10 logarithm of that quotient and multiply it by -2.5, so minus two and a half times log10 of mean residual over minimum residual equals 1.4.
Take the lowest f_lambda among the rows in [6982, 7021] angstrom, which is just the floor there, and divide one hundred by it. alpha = 10.4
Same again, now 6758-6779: 11.2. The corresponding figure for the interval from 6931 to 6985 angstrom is 10.0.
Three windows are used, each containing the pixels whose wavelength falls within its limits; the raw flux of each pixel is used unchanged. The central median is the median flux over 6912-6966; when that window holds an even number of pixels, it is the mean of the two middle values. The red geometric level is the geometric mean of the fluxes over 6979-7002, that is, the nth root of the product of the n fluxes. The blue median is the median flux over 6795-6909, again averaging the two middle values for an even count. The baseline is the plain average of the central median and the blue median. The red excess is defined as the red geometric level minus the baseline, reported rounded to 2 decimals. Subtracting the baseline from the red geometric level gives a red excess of 0.45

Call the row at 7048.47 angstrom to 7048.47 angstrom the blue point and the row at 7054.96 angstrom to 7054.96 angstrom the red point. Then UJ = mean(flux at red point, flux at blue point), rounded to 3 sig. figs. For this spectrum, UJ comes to 11.6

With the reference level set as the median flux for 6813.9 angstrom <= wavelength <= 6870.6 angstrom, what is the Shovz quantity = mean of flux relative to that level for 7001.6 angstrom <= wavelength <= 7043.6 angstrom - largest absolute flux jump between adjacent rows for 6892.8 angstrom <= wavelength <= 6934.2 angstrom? -0.29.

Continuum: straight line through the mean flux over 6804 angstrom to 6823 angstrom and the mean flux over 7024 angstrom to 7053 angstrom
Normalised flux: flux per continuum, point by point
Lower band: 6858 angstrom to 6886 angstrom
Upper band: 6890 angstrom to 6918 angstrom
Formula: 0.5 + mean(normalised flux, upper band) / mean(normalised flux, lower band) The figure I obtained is 1.52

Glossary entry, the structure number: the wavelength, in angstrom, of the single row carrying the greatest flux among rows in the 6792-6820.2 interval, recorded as 6796.65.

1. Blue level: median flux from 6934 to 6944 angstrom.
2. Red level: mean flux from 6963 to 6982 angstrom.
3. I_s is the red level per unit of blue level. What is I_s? 1.01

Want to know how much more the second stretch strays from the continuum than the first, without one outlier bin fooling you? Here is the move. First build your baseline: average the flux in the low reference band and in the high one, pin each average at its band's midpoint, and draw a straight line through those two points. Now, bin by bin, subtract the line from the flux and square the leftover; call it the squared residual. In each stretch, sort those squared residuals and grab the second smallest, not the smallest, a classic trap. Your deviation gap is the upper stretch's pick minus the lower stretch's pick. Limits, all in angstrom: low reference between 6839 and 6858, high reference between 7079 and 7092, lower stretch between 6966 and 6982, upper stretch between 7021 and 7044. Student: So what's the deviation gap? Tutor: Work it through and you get -0.57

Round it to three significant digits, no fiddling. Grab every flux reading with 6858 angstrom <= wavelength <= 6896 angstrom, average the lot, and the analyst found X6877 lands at 10.4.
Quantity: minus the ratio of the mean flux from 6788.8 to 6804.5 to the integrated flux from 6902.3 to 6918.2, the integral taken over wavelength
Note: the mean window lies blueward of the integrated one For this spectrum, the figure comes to -0.0590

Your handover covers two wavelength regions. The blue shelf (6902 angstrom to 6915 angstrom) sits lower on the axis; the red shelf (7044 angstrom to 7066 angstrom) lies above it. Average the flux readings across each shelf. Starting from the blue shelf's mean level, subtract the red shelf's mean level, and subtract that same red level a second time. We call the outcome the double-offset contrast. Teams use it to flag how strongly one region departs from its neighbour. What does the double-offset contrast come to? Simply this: -10.4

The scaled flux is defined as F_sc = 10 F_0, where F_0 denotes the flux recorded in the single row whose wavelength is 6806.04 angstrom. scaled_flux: 97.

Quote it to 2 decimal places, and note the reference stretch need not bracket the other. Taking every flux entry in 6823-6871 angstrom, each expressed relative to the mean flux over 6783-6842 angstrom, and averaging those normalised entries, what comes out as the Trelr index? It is 1.05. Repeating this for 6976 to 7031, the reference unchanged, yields 1.07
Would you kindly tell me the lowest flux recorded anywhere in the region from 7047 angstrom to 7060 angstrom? 9.69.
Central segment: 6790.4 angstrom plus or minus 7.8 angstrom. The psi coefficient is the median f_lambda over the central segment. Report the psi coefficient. 9.6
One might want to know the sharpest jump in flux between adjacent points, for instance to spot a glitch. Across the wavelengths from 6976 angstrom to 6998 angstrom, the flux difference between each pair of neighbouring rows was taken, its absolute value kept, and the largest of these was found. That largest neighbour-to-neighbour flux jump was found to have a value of 0.50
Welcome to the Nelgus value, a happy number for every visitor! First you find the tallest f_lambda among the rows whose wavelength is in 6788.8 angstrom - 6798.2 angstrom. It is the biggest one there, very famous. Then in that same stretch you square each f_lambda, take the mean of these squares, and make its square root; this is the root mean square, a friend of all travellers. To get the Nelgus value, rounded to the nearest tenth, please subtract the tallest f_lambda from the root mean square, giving -1.0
